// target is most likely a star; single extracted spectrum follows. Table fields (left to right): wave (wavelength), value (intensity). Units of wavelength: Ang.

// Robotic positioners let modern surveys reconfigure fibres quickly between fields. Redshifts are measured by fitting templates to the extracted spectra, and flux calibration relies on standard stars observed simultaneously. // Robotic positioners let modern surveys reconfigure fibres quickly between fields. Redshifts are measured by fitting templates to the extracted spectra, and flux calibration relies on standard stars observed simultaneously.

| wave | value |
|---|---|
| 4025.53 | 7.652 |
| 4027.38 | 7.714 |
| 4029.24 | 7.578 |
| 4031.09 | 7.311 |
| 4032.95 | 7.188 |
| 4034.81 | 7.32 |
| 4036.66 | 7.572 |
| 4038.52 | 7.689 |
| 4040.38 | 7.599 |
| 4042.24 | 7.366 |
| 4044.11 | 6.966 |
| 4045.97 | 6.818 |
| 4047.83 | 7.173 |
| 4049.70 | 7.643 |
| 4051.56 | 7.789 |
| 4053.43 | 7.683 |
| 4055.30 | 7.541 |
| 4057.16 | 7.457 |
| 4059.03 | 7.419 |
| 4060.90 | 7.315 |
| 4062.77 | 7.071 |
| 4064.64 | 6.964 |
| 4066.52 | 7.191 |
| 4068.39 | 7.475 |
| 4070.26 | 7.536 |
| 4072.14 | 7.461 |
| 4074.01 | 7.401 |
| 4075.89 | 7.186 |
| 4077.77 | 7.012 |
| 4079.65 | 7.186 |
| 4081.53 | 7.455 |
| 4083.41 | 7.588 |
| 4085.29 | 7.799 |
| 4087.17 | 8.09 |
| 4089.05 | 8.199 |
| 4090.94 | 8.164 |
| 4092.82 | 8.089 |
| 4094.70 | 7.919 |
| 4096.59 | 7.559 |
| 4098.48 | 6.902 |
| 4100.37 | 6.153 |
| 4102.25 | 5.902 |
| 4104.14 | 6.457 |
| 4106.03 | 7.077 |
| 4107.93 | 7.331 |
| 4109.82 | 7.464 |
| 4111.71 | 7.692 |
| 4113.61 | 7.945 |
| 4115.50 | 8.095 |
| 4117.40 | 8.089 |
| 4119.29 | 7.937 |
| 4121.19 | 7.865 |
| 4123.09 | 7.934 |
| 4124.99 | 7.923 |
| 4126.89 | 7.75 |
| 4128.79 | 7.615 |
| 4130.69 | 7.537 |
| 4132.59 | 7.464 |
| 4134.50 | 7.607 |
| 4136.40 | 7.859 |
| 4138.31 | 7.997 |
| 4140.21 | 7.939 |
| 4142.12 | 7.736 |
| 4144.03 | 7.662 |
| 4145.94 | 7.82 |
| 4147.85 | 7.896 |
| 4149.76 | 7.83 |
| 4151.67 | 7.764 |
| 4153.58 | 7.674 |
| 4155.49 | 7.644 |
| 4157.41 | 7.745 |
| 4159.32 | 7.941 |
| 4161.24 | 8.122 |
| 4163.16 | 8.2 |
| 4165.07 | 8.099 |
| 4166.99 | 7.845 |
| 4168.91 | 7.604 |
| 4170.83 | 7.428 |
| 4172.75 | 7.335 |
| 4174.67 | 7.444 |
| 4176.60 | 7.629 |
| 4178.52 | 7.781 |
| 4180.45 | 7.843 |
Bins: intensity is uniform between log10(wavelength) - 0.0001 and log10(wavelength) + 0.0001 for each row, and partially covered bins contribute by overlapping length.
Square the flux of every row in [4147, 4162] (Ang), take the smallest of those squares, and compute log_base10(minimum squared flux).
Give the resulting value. 1.767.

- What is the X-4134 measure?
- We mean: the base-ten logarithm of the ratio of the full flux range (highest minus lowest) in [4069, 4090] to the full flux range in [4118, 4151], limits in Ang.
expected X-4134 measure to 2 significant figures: 0.35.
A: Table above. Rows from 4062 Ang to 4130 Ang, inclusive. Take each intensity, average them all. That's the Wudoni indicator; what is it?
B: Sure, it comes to 7.49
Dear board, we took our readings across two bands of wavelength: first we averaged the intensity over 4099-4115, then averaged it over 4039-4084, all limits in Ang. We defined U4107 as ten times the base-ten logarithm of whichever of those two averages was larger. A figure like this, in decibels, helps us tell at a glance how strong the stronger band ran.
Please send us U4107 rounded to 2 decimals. 8.66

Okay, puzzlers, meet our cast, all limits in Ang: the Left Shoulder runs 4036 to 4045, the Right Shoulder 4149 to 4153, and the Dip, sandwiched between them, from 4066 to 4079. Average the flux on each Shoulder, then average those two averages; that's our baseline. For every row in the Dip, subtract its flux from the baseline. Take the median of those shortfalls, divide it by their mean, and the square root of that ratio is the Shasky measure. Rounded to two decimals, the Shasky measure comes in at 0.86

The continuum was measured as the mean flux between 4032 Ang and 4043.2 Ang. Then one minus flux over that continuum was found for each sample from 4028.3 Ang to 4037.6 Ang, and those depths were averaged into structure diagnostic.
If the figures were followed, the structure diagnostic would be 0.01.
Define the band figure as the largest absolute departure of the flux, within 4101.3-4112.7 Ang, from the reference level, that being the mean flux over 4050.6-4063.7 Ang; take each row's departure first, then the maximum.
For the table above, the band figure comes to 1.57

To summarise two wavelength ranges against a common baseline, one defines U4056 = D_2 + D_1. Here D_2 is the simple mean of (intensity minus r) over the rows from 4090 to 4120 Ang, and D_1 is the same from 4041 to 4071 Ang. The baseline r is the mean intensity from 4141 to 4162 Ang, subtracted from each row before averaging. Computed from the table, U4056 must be -0.84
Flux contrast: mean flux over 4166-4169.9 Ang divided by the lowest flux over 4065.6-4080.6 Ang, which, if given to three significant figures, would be 1.10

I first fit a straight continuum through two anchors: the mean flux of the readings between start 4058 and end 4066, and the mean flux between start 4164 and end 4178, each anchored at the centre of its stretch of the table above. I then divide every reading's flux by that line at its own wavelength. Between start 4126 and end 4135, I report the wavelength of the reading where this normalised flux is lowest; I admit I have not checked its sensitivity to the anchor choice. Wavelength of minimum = 4132.59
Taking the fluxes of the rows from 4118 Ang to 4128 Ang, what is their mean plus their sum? 47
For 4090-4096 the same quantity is 32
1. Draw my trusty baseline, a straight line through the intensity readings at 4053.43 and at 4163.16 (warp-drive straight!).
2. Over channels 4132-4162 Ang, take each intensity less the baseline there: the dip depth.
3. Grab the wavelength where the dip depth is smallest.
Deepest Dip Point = 4132.59 Ang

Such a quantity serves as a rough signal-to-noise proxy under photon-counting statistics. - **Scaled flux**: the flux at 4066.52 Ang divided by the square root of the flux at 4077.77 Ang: 2.72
